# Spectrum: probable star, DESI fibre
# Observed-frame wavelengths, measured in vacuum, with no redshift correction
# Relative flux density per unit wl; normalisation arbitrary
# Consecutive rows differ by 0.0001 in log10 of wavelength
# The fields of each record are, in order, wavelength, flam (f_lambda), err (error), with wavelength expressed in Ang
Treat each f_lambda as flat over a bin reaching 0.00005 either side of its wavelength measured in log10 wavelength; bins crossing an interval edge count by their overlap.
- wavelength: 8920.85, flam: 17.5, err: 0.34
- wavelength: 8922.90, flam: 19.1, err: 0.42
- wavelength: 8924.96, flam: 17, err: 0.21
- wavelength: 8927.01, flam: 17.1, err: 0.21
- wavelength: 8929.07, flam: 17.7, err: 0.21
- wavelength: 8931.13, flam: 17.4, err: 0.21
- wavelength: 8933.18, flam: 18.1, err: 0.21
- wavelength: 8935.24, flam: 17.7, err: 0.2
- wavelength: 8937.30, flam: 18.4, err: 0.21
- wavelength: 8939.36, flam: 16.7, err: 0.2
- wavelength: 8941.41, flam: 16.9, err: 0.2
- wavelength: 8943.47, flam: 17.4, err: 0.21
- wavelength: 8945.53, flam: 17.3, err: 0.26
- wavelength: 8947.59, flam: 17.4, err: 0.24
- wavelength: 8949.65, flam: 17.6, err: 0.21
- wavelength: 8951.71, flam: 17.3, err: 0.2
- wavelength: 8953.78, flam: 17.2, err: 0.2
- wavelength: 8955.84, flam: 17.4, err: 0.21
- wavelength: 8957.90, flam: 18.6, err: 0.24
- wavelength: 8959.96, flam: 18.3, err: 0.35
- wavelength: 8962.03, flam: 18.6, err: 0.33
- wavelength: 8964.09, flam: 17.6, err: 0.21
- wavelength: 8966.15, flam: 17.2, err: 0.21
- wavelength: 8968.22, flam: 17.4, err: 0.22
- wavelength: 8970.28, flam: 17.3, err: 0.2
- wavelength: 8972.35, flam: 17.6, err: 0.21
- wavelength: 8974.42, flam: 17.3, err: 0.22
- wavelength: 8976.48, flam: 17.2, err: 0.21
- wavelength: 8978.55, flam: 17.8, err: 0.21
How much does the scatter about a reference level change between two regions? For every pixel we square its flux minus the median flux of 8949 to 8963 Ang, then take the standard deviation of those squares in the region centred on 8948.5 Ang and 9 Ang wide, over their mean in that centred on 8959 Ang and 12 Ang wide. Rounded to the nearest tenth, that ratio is 0.1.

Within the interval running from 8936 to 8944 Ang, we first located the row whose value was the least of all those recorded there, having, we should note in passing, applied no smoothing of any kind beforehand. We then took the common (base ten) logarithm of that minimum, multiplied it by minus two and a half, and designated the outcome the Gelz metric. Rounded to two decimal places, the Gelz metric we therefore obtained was -3.06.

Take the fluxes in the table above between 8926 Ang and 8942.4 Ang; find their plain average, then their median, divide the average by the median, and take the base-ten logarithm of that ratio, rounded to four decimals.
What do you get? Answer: -0.0012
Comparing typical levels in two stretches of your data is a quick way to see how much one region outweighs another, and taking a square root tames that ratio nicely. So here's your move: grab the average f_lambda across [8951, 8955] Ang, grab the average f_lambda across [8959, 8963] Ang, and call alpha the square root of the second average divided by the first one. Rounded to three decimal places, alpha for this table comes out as 1.034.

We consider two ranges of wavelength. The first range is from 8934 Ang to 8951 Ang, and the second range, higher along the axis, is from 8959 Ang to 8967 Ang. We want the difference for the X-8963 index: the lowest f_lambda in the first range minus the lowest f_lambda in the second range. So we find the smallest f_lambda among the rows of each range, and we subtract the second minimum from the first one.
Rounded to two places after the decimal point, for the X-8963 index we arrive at -0.50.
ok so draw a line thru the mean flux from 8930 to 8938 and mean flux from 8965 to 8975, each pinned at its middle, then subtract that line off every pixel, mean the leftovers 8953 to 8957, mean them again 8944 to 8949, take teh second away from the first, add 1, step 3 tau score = 1.1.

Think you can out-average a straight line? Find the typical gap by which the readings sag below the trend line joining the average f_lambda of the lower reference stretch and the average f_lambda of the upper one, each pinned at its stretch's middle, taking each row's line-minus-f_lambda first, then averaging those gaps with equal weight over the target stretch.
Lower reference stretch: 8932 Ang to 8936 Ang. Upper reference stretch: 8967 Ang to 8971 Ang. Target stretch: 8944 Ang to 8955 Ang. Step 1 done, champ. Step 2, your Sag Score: 0.30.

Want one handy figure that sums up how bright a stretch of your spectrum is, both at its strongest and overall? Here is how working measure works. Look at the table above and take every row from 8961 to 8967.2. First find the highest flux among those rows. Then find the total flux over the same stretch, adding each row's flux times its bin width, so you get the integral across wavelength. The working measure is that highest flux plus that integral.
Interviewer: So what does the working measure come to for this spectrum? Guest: 129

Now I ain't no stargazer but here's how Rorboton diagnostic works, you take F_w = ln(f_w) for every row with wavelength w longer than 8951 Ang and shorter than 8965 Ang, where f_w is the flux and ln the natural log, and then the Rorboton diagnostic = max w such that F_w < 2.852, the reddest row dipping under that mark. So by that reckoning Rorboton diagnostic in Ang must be 8953.78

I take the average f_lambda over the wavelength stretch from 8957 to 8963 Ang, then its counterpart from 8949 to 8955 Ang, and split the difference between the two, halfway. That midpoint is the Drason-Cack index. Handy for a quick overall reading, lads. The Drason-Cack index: 17.9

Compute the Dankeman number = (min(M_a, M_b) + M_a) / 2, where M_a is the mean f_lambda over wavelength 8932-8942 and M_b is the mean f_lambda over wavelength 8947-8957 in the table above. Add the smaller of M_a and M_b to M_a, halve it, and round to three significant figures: 17.5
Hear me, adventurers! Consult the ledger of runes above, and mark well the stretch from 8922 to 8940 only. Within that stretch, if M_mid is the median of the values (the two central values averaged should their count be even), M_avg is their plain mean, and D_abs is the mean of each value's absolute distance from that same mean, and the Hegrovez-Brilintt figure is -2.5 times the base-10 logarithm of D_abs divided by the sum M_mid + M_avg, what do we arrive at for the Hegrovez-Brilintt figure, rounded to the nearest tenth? 4.5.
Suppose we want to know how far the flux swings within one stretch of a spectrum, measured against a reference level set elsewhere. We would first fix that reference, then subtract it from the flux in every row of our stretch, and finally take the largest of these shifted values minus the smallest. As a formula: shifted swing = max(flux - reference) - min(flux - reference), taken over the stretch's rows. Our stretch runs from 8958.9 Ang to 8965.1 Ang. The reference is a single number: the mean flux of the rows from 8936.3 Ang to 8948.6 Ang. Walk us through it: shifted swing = 1.0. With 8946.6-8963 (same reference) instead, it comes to 1.4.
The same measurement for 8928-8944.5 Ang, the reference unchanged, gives 1.7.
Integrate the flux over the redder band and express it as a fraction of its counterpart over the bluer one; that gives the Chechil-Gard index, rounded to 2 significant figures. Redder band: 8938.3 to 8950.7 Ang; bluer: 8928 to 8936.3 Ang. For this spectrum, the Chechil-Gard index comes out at 1.5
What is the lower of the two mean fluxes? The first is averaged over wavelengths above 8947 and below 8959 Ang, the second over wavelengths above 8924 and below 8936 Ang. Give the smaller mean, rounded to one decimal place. 17.5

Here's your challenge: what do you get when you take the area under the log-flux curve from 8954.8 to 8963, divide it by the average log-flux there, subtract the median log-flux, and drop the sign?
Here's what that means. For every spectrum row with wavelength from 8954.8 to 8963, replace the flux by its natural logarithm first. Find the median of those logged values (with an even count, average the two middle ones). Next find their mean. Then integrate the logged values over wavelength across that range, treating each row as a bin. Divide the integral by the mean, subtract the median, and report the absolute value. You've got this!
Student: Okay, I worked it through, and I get 5.3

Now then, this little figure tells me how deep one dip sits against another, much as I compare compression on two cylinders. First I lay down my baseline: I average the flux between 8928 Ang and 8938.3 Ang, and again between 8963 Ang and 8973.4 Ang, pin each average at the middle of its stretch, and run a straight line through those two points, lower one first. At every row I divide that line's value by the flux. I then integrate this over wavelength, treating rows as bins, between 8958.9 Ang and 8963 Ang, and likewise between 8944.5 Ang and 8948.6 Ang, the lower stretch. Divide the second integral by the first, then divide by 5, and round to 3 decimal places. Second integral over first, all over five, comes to 0.215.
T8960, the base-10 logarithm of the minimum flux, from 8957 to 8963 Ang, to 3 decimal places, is 1.262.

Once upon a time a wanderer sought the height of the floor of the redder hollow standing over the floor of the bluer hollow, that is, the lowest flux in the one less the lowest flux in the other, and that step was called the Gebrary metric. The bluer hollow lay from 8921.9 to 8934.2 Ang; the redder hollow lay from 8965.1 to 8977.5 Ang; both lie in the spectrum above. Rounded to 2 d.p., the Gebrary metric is 0.20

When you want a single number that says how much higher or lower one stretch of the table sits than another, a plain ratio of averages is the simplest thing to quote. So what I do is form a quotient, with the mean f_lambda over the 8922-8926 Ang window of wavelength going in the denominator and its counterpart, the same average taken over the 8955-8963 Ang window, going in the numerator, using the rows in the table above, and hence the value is 1.01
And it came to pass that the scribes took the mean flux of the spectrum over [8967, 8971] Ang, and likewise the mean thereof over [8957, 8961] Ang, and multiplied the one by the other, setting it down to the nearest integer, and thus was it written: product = 320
